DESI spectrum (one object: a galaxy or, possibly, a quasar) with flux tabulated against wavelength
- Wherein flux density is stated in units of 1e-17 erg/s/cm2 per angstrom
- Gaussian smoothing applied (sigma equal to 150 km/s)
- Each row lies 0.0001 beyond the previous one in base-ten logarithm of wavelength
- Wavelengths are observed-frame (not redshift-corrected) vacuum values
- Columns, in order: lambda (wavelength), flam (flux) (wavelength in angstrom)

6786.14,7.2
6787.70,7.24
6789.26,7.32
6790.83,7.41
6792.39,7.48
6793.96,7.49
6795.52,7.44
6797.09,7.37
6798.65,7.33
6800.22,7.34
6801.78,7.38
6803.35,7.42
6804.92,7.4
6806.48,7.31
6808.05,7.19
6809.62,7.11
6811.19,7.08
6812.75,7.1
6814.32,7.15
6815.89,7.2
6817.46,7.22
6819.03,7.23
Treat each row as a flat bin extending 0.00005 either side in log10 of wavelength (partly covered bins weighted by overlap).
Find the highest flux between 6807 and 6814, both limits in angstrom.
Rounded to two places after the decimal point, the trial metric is 7.19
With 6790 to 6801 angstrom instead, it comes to 7.49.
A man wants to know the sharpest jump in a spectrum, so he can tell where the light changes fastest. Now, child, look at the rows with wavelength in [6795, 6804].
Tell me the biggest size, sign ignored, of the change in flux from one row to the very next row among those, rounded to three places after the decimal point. 0.070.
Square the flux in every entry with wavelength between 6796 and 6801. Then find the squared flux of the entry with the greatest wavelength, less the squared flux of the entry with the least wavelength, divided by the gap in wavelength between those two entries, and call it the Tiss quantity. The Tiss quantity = -0.14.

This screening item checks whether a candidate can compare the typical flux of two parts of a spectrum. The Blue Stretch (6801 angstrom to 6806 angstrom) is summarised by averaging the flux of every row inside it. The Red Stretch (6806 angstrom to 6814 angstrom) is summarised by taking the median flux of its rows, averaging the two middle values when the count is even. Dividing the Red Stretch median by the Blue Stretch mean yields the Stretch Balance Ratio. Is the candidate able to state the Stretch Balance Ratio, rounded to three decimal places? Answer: 0.961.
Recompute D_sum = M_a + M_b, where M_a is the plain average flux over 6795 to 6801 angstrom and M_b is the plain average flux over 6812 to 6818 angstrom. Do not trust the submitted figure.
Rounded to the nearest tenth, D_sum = 14.5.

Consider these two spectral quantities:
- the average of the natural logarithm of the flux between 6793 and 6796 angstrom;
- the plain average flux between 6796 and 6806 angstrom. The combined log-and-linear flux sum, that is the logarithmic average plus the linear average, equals 9.38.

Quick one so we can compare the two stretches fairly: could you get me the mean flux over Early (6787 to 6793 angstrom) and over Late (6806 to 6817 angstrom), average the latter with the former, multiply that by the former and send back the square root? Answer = 7.31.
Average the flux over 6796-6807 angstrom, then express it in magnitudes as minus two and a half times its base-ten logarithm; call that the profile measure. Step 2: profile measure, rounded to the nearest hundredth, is -2.17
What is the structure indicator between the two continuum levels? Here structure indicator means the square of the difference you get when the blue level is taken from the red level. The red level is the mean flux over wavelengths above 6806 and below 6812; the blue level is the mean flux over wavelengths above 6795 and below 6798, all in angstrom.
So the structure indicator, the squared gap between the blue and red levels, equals 0.054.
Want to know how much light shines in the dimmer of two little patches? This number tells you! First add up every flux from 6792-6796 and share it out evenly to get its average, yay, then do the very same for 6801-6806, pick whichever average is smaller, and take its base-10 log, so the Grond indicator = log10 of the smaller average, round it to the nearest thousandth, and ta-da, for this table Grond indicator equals 0.869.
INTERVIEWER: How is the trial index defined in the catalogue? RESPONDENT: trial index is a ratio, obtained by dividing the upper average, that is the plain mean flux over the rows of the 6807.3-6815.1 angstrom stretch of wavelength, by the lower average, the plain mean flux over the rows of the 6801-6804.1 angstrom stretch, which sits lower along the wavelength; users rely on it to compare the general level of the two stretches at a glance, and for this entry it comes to 0.96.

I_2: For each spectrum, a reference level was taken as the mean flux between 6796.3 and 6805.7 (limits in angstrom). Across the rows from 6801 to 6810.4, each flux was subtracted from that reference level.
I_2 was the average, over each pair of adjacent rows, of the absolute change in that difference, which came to 0.070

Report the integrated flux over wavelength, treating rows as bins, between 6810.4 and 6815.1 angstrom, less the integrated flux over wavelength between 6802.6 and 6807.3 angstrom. -1.2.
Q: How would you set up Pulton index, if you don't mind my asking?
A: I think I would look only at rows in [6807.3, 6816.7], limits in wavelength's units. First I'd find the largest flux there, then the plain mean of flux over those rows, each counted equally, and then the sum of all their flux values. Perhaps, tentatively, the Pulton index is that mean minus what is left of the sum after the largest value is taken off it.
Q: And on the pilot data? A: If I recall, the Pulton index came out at -28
